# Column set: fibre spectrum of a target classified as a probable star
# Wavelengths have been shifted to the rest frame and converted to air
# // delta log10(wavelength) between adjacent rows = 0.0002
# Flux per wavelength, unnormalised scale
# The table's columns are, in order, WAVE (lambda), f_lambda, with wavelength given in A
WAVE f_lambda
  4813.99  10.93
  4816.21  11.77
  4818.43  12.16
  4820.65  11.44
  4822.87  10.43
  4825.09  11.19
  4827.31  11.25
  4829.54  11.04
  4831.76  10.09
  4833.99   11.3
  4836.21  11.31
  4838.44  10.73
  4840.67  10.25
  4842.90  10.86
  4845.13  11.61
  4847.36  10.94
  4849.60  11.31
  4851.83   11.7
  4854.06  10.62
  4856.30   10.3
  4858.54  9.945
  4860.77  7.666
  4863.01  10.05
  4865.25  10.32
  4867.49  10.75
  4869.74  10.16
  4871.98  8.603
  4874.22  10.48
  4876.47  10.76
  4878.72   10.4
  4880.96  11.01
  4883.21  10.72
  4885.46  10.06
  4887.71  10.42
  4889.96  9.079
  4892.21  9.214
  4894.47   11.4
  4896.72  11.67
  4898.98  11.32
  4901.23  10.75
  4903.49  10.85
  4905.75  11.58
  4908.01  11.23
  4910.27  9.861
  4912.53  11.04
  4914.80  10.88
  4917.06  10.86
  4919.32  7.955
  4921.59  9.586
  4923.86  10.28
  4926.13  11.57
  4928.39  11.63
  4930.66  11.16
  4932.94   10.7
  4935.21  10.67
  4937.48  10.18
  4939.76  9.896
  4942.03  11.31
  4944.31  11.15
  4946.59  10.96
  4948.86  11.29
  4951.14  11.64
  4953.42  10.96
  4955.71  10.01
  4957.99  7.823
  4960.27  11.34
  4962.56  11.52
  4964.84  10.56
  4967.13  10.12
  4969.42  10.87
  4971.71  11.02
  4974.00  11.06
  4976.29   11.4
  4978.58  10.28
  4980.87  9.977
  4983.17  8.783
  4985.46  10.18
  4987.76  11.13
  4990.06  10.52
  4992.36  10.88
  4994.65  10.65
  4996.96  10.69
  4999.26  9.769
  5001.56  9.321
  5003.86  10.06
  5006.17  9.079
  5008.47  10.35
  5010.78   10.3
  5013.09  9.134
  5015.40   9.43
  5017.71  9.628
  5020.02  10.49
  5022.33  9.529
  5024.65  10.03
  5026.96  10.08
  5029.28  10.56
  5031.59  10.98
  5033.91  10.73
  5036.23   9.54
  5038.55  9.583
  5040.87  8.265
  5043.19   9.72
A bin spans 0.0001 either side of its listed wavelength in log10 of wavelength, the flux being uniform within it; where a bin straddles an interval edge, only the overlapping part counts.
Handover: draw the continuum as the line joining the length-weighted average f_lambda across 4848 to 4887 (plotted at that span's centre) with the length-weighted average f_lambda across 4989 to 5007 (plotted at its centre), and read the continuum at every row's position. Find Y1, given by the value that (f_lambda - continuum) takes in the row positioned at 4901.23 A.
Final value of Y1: 0.50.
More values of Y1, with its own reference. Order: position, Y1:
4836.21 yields 0.98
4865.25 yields 0.02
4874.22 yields 0.19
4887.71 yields 0.15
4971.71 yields 0.85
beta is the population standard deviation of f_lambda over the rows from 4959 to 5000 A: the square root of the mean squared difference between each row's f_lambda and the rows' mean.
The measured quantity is 0.7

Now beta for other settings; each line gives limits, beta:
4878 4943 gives 0.9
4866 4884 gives 0.7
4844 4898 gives 1.0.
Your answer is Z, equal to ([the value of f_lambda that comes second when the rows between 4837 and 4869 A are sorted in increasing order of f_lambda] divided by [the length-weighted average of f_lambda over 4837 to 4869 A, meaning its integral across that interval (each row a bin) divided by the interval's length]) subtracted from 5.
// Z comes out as 4.05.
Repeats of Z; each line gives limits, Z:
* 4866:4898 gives 4.12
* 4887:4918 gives 4.14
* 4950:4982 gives 4.06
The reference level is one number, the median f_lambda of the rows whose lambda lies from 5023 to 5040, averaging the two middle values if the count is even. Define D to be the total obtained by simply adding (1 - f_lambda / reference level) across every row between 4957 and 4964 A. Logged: -0.04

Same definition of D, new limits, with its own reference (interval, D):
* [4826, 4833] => -0.21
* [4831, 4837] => -0.24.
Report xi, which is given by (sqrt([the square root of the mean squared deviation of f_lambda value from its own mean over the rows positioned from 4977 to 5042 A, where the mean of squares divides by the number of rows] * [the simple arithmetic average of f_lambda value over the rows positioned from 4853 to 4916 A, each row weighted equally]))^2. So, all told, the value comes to 7.2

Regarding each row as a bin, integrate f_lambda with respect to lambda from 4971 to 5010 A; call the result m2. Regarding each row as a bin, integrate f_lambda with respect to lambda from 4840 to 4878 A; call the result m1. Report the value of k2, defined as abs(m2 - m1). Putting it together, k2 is 7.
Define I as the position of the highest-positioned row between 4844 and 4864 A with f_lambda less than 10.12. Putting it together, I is 4863.01 A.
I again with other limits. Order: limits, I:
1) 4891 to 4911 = 4910.27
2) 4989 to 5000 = 4999.26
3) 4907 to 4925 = 4921.59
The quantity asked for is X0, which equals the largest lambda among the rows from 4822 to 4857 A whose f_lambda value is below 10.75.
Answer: 4856.30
